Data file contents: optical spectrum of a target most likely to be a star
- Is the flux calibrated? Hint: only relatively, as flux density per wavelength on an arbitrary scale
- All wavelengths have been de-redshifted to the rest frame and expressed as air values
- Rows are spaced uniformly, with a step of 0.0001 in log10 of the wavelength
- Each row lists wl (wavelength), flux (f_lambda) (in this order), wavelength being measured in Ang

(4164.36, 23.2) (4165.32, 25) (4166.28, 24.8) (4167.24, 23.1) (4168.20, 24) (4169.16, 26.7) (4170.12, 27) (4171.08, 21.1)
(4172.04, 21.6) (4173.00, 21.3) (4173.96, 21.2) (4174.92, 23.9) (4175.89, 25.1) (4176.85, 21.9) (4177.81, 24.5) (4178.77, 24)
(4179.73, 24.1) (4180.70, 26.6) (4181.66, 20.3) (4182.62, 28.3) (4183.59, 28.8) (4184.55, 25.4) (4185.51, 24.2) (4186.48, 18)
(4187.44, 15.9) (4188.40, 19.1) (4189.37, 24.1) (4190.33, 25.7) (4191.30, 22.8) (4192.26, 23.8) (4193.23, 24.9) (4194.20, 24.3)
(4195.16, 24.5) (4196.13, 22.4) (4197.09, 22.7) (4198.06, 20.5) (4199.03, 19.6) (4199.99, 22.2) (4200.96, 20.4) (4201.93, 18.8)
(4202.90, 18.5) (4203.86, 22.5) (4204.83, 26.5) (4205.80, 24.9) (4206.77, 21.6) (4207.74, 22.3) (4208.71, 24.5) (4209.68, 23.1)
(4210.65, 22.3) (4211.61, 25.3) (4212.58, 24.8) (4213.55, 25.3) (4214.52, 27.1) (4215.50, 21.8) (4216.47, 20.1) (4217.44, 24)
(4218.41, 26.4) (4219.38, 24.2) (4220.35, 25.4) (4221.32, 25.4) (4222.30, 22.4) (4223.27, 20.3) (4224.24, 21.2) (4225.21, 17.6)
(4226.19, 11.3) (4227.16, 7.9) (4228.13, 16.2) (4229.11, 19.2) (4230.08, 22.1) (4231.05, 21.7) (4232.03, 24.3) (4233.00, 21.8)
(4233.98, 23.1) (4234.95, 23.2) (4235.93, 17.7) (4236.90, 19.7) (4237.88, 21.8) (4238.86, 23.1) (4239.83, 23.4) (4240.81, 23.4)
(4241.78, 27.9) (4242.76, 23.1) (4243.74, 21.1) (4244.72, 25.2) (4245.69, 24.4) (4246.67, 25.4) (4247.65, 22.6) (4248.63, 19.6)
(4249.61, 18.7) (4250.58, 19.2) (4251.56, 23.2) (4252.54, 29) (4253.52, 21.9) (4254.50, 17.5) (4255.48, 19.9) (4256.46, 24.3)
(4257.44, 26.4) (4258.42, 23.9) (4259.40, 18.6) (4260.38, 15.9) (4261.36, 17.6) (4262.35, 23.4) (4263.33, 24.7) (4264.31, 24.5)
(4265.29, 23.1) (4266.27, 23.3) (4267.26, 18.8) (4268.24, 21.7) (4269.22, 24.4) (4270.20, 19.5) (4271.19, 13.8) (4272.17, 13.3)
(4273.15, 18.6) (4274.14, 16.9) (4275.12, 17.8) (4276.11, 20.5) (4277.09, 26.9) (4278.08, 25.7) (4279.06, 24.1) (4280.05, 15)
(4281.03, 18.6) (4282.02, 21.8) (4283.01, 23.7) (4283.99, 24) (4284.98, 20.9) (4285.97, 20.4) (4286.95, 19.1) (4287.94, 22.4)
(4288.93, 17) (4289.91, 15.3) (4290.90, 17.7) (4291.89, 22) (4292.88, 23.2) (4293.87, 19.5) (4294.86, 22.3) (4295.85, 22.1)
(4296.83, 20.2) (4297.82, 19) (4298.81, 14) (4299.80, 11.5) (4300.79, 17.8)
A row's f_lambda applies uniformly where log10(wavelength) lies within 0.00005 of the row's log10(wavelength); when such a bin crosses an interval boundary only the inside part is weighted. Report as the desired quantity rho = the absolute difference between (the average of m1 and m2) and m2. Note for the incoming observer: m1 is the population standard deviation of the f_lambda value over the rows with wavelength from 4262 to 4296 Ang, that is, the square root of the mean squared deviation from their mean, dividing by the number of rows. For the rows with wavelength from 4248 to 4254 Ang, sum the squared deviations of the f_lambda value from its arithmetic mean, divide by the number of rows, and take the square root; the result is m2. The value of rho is 0.07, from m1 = 3.4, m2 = 3.53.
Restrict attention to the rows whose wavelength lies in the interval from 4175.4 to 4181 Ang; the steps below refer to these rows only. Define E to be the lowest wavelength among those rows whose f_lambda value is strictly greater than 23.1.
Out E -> 4175.89 Ang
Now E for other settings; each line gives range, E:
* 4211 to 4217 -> 4211.61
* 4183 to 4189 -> 4183.59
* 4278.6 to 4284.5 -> 4279.06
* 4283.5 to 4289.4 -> 4283.99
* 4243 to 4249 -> 4244.72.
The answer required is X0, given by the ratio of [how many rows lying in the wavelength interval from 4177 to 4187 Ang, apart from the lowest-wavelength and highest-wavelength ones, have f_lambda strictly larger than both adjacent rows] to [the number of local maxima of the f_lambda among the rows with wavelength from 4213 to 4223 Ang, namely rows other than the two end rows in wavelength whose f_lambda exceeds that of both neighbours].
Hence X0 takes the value 1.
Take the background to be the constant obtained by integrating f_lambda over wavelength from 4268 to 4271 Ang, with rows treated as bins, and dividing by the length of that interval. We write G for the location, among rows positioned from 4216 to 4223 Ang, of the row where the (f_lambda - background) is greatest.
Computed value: 4218.41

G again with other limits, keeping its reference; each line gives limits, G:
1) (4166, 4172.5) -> 4170.12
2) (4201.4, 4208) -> 4204.83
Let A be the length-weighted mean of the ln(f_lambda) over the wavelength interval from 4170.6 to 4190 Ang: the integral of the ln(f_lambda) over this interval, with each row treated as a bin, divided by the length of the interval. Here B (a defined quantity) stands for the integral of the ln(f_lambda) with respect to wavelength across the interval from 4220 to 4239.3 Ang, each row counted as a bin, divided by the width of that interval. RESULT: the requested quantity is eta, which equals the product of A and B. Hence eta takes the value 9.30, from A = 3.13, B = 2.974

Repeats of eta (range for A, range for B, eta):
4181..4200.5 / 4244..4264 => 9.62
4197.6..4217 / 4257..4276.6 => 9.32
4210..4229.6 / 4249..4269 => 9.30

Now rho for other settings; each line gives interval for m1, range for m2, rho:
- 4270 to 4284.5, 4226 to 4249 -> 0.09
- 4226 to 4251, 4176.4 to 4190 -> 0.27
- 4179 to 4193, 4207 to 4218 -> 0.89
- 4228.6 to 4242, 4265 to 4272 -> 0.51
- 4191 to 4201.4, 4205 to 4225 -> 0.14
